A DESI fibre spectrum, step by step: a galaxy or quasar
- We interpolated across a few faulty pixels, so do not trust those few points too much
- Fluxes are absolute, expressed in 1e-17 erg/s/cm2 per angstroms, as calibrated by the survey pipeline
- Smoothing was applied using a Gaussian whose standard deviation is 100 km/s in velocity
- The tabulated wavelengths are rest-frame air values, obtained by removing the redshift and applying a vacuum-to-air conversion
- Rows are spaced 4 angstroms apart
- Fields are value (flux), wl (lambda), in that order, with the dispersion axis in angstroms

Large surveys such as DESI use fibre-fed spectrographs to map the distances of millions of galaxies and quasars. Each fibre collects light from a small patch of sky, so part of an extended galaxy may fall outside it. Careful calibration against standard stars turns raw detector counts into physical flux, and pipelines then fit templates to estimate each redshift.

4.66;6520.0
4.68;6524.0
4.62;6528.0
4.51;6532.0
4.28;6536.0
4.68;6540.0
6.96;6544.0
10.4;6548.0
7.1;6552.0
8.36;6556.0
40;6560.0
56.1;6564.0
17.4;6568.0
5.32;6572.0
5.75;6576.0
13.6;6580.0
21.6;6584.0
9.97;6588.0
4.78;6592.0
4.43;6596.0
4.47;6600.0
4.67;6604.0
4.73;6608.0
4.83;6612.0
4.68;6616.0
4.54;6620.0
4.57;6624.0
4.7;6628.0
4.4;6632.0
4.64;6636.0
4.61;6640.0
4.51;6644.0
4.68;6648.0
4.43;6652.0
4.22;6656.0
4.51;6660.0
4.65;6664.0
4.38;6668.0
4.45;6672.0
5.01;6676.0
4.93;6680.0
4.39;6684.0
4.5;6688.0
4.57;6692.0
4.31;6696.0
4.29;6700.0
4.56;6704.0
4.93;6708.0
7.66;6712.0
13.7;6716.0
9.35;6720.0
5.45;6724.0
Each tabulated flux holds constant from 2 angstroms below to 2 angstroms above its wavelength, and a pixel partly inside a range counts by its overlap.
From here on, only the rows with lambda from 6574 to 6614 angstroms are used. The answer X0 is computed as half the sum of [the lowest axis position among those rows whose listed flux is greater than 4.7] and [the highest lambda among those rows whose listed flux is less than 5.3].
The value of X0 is 6594 angstroms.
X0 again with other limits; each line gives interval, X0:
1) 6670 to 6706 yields 6690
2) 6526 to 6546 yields 6542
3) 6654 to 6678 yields 6676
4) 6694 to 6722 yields 6708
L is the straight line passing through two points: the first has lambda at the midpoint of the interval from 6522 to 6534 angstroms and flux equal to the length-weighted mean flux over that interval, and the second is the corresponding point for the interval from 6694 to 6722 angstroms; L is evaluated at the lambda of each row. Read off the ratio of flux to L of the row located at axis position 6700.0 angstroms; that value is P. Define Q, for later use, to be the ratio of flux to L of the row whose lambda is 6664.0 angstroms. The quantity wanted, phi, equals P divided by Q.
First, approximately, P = 0.6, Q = 0.73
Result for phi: 0.86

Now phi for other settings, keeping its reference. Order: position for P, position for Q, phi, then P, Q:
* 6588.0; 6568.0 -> 0.55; 1.8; 3.39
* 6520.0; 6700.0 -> 1.66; 1.0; 0.62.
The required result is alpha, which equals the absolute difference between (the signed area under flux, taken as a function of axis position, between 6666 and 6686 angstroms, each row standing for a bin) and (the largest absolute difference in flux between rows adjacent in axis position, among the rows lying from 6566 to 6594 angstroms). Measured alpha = 81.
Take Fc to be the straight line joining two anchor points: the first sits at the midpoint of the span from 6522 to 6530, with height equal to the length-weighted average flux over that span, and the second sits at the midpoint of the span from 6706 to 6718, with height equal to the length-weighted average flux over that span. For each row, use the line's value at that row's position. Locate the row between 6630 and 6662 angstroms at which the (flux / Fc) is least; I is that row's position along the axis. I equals 6656.0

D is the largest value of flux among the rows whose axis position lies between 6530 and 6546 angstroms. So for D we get 6.96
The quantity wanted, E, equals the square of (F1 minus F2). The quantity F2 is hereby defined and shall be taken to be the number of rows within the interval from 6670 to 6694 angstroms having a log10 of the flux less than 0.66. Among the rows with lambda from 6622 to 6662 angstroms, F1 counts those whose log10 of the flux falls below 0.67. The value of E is 16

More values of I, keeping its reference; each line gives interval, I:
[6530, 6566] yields 6536.0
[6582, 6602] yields 6600.0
